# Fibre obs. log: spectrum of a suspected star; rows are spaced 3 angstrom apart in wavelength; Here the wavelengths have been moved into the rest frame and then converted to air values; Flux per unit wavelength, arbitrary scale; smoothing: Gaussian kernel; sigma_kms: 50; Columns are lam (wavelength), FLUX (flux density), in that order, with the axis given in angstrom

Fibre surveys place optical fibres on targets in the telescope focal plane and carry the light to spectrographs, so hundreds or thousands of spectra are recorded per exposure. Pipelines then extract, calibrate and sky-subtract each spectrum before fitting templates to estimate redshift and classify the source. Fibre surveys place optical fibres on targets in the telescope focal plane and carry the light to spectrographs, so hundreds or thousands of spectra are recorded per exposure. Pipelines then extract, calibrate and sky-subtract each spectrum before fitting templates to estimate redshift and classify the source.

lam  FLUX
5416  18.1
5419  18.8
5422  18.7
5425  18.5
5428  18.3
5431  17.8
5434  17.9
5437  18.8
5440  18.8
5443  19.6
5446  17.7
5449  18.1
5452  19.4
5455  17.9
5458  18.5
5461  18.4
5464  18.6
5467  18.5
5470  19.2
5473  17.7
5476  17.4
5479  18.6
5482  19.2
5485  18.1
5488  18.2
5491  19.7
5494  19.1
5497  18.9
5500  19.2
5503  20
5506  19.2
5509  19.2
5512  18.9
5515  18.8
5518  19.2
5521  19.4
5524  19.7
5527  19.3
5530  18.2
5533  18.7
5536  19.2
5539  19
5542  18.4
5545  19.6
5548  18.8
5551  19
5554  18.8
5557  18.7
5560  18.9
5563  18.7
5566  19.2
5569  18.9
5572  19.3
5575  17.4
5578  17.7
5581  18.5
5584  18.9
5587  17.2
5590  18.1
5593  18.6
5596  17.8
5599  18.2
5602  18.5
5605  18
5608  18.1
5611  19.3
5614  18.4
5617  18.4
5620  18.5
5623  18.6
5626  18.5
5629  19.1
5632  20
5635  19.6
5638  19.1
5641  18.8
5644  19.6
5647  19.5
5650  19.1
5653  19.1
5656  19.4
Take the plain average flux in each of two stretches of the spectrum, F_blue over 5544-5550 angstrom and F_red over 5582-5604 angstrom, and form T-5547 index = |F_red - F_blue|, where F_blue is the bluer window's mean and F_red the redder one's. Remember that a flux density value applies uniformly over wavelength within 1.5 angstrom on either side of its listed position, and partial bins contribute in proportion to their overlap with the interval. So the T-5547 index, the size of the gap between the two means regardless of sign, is 1.0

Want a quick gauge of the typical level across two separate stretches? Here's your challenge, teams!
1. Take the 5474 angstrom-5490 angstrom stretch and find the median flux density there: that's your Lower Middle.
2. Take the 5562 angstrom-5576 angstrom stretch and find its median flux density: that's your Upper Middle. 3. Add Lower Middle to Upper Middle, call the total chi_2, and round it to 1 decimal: 37.1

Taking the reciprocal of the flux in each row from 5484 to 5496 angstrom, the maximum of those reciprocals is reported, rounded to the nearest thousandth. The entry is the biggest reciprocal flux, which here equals 0.055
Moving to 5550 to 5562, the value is 0.053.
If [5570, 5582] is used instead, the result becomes 0.057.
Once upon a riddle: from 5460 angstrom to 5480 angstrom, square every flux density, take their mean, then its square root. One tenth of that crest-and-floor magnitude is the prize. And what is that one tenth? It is 1.84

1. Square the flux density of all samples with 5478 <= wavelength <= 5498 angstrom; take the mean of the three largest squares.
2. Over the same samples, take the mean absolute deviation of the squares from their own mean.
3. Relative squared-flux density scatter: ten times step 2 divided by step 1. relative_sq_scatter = 0.46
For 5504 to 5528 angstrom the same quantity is 0.19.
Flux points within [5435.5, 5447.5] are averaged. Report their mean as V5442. 18.7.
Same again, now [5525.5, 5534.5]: 18.7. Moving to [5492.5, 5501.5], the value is 19.1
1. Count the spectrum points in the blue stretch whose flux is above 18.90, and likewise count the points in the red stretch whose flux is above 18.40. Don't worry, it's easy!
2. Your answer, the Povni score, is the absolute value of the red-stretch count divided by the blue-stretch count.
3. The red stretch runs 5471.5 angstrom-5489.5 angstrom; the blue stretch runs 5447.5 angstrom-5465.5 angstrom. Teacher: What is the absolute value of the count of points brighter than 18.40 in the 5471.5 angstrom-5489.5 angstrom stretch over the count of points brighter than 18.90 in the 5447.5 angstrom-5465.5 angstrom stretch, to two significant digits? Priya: 2.0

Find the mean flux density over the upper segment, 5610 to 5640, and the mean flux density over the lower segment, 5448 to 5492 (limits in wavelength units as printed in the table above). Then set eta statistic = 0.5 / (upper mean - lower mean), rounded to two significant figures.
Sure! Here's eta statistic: 1.1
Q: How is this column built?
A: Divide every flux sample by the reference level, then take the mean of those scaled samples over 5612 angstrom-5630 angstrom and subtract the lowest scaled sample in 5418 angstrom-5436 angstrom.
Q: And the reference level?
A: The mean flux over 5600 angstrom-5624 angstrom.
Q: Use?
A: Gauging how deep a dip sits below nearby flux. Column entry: 0.04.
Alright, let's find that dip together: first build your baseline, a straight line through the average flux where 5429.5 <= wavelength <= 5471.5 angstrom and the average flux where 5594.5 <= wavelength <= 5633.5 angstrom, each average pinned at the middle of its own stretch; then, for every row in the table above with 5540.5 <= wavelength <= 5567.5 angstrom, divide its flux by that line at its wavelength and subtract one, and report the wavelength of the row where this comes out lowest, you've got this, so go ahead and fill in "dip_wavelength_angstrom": 5542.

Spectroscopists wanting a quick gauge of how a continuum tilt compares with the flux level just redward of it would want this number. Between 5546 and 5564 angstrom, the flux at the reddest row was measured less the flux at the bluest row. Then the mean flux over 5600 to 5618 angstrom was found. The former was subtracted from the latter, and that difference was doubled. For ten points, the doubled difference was 37.1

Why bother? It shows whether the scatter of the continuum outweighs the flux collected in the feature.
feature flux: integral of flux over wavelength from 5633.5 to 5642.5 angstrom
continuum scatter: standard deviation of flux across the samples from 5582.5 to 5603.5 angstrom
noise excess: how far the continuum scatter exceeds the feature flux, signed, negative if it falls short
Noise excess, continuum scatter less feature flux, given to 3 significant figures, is -172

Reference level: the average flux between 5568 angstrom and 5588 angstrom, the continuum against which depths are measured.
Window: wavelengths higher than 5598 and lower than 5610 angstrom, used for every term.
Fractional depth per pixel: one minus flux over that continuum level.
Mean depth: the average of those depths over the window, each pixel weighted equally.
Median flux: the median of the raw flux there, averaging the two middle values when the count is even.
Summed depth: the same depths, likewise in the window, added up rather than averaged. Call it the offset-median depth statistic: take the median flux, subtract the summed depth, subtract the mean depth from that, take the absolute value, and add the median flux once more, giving 36.3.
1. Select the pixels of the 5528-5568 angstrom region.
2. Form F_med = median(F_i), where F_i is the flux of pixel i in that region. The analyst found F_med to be 18.8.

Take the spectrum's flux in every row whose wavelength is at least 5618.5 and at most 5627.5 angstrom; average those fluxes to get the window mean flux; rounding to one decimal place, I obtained 18.5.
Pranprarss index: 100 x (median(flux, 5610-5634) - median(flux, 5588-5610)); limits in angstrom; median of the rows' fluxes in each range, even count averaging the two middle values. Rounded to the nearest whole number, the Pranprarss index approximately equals 45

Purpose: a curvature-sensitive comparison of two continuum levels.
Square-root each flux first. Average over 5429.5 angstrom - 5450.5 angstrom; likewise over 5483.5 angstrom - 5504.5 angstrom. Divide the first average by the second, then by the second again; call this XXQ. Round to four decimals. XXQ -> 0.2254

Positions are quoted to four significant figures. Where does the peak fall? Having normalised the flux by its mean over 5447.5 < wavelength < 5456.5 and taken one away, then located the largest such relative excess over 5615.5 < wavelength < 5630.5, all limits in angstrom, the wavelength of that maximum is 5629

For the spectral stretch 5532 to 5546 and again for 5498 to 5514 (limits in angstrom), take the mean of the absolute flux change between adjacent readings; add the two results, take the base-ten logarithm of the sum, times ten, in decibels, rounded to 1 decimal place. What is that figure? 0.4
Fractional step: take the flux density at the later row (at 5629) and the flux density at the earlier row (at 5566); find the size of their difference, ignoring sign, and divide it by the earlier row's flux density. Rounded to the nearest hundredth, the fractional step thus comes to 0.01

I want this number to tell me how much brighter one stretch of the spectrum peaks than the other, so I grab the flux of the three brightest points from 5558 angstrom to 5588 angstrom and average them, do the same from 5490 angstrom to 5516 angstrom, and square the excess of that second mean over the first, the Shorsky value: 0.25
